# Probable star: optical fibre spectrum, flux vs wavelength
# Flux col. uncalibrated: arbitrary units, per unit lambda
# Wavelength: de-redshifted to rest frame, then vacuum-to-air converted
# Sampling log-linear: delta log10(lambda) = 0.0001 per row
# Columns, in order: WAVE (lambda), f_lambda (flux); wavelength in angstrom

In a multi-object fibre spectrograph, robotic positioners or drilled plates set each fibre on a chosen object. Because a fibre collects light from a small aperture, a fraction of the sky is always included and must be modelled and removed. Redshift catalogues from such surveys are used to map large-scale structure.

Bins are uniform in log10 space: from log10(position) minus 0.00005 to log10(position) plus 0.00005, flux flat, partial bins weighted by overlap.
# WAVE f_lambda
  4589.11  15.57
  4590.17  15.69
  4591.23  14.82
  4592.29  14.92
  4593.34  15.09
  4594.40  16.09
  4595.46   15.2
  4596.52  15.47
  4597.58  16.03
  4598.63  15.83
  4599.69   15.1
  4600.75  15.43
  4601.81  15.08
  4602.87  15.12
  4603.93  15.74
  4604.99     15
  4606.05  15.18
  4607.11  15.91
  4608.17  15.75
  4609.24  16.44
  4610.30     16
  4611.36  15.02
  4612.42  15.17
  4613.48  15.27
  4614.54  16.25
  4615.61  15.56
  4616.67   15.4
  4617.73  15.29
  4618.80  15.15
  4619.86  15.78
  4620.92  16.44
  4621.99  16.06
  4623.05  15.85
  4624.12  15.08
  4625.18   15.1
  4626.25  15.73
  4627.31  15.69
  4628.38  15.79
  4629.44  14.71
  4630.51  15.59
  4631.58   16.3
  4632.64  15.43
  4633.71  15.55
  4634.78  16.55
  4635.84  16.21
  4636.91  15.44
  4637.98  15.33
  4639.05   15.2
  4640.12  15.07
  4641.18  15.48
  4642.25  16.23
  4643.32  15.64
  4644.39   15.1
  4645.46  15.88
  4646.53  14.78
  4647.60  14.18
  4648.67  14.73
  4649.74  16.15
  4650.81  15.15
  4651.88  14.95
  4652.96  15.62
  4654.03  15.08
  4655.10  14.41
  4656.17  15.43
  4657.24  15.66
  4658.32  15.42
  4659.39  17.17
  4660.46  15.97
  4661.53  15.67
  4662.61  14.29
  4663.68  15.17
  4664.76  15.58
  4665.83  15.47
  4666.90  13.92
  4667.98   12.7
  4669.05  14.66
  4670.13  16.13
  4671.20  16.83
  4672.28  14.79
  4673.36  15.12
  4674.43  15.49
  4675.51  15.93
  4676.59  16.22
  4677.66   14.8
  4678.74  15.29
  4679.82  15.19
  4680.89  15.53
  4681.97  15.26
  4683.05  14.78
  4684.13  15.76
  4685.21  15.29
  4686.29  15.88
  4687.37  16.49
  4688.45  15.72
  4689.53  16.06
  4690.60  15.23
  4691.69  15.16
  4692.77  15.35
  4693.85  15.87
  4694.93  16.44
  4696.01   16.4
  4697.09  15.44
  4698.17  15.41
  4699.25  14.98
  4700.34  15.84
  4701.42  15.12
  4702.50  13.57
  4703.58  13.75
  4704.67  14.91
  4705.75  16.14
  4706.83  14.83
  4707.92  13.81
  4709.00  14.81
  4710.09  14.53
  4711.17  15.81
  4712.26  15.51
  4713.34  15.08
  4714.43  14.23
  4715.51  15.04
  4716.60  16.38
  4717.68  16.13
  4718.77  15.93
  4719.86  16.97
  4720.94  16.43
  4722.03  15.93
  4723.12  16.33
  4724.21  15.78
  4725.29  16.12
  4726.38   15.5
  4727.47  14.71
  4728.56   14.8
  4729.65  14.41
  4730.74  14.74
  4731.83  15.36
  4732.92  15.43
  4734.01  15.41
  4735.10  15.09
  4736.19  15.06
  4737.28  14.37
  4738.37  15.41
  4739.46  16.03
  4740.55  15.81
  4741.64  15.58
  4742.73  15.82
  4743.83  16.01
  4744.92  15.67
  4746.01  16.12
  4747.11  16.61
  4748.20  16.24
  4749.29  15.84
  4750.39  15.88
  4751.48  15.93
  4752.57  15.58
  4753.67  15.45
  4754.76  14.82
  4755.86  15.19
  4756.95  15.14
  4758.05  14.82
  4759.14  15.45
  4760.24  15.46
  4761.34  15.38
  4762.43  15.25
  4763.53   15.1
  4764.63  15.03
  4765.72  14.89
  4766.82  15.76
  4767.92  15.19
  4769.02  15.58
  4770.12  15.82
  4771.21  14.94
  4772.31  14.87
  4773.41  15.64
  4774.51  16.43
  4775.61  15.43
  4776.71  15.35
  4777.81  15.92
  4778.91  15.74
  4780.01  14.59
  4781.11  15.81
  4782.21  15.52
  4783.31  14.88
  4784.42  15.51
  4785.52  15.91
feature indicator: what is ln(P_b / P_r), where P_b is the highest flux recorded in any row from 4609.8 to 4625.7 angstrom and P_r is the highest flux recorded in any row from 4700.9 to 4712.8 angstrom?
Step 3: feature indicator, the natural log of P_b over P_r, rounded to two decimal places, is 0.02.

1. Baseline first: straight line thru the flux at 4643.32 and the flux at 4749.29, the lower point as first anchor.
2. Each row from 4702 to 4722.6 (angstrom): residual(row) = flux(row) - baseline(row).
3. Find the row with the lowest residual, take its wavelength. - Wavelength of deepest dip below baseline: 4702.50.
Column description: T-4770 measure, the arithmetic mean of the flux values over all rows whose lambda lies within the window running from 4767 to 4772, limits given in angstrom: 15.4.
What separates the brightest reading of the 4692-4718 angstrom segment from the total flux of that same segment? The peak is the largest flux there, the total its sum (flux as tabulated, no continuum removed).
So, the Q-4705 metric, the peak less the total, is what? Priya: -349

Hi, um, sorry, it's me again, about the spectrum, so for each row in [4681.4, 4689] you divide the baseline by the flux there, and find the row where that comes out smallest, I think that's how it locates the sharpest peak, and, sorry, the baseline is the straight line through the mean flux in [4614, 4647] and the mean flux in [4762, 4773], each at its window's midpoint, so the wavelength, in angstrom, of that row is 4687.37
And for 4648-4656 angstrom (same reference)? 4649.74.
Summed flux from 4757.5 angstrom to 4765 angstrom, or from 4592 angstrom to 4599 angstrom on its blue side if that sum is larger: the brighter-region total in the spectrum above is 109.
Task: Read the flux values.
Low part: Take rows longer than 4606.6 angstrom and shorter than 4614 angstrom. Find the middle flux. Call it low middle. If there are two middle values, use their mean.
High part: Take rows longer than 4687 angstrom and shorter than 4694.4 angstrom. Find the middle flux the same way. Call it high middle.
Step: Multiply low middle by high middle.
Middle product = 248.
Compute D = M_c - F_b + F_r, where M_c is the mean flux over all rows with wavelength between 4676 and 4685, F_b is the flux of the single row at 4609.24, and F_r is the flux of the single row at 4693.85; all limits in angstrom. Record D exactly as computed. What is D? 14.78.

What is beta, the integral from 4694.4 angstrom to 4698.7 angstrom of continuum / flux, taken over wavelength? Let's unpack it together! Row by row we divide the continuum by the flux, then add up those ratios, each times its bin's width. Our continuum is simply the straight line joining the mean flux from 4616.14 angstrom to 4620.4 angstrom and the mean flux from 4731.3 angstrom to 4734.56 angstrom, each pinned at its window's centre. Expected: 4.2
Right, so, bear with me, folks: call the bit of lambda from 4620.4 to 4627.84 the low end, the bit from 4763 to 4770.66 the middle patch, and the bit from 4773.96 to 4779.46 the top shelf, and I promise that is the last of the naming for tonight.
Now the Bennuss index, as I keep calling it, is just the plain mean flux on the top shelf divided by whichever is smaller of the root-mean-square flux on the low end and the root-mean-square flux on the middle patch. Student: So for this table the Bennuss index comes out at 1.03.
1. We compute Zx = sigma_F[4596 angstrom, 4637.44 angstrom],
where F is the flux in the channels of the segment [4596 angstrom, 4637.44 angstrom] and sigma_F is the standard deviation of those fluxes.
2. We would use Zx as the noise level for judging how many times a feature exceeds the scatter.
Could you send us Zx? 0.46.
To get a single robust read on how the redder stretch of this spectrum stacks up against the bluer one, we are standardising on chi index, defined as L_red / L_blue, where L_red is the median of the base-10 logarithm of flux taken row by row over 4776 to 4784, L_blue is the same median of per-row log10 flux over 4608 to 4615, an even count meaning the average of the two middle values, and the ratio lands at 0.99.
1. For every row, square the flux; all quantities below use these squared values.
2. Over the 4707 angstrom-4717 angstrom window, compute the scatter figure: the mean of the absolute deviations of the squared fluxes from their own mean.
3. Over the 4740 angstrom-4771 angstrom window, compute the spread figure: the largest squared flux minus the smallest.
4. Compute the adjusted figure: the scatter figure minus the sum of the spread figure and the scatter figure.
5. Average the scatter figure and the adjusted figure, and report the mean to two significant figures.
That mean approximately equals -19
